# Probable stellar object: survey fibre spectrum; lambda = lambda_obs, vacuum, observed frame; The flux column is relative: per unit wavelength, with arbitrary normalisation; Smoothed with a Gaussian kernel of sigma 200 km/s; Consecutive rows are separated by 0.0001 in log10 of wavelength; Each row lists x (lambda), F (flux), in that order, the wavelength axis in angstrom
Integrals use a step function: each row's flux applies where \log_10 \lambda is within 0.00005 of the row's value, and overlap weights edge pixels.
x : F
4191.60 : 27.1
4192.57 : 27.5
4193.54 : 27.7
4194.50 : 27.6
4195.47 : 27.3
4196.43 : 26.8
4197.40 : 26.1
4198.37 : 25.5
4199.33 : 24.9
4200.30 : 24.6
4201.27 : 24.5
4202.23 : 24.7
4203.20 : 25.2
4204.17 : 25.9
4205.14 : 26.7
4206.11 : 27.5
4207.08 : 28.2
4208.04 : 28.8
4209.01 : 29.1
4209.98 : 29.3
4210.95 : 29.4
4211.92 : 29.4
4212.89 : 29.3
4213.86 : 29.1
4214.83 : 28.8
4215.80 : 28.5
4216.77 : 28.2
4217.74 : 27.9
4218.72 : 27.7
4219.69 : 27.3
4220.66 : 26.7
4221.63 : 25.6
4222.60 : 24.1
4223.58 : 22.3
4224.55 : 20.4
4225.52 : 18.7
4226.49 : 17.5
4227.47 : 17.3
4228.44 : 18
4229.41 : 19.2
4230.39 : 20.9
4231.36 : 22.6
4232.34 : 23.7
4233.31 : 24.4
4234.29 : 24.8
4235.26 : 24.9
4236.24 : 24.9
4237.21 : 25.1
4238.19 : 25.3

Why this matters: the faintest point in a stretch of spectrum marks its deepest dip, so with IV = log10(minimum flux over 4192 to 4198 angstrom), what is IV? 1.42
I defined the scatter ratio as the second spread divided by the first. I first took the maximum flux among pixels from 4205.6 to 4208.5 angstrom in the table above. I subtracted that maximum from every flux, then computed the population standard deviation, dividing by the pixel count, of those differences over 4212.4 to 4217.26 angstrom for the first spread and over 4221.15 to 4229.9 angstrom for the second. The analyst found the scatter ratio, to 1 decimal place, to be 7.1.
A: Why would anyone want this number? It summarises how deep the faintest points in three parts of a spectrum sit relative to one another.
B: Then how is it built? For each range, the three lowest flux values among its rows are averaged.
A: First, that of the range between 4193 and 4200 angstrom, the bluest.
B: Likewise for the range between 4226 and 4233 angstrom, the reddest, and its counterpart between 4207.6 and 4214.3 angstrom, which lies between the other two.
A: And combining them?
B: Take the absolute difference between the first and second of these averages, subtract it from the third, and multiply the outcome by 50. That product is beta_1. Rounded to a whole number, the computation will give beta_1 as 1055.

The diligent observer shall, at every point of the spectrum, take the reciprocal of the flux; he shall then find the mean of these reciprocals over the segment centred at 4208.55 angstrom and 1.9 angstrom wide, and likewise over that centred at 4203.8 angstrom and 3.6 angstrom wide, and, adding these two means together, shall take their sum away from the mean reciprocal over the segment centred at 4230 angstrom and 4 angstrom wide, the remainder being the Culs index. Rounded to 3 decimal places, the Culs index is -0.024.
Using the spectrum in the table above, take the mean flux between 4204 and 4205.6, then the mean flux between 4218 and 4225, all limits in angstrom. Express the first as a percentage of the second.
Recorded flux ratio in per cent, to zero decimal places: 106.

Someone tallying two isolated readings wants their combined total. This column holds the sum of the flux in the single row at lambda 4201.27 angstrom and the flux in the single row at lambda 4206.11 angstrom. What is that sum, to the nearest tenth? 52.0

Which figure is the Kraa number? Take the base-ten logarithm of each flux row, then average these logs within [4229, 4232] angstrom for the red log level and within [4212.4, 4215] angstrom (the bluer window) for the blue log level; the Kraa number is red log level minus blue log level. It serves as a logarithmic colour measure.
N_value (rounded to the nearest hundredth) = -0.14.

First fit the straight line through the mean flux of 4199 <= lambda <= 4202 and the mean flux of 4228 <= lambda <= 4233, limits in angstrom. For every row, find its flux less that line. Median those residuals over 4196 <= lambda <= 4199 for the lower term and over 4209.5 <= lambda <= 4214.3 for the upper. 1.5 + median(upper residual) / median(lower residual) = 7.2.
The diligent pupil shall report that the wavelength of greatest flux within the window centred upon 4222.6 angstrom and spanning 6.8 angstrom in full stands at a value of 4219.69 angstrom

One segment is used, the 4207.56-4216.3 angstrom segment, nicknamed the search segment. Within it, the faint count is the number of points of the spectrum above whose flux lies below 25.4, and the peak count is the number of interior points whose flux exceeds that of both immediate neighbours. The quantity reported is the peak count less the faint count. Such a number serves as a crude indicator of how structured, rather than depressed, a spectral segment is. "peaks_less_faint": 0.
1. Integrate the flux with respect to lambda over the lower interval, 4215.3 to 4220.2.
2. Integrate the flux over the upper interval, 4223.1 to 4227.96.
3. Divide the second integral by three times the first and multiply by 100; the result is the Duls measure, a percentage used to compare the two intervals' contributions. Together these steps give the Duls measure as 23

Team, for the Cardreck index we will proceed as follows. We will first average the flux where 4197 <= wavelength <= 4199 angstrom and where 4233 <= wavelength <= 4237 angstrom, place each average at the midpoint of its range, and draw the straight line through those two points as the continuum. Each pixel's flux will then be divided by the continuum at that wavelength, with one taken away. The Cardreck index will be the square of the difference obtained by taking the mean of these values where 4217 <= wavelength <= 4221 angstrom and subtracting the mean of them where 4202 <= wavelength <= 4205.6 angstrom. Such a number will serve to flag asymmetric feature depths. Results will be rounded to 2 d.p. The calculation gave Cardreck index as 0.01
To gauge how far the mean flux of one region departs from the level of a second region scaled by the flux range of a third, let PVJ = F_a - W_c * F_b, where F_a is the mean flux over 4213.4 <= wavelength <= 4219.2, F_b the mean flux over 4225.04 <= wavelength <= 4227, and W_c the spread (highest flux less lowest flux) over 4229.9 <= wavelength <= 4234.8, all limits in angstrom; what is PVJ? -42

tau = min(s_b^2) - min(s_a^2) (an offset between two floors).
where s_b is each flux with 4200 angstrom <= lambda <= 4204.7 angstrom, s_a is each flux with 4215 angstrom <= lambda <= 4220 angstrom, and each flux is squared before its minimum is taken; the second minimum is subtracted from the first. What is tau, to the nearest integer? -145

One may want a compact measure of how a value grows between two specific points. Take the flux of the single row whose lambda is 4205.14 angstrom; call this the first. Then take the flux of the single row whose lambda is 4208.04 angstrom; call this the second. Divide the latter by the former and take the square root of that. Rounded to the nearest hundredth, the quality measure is 1.04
